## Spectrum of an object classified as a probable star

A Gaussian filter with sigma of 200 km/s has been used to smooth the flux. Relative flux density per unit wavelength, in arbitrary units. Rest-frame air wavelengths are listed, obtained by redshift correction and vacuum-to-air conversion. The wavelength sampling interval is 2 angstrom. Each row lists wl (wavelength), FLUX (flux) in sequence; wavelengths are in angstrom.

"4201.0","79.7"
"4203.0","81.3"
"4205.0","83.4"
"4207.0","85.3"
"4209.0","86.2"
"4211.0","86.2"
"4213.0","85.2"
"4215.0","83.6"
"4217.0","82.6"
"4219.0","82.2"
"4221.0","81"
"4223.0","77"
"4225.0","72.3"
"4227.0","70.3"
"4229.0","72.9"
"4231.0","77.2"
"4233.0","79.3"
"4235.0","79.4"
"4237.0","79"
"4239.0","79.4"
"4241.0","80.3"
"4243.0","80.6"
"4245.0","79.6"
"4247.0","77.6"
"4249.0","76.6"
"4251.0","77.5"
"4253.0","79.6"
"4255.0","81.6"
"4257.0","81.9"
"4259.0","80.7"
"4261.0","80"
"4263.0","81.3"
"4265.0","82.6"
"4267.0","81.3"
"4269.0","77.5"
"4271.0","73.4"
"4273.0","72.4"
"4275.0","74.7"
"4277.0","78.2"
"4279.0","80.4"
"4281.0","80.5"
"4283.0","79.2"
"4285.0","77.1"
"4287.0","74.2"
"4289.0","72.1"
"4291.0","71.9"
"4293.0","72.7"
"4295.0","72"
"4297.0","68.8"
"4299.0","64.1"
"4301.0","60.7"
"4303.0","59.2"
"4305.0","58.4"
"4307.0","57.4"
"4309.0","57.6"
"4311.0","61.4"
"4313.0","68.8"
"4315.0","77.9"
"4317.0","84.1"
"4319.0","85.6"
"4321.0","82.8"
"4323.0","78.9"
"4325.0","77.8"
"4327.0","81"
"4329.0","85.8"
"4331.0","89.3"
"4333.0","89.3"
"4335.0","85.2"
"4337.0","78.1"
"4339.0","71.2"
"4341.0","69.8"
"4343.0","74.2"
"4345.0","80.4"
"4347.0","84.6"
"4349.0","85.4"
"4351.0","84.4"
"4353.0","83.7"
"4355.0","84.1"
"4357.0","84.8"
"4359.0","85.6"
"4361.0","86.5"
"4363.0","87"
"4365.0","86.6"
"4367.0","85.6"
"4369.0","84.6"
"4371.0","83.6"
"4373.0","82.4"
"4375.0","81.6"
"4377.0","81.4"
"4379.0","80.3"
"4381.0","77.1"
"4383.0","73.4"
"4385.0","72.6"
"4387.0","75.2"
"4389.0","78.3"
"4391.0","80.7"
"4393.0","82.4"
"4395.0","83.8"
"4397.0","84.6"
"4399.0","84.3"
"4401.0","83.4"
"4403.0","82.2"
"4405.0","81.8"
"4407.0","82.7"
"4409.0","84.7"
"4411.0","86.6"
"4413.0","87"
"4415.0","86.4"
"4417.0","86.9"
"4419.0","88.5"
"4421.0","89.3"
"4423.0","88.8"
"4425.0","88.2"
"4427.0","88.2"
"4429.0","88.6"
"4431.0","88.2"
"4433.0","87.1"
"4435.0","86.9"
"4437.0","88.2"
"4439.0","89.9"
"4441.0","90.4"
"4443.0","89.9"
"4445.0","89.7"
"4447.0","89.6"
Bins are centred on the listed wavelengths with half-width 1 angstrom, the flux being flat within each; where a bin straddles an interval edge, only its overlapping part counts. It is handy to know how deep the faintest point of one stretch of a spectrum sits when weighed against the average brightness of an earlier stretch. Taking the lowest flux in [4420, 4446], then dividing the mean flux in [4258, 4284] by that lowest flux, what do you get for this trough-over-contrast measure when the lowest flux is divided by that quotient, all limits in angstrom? 96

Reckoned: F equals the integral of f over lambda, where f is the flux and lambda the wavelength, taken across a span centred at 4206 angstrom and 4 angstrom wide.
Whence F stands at 337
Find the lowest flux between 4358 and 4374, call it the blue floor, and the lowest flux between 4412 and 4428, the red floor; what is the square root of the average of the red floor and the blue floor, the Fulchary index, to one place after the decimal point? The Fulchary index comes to 9.2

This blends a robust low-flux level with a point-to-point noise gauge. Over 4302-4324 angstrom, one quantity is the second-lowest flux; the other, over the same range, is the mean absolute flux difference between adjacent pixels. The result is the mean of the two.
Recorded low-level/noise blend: 30.6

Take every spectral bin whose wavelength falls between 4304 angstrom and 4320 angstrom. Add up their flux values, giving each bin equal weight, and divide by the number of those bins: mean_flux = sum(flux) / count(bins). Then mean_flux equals 69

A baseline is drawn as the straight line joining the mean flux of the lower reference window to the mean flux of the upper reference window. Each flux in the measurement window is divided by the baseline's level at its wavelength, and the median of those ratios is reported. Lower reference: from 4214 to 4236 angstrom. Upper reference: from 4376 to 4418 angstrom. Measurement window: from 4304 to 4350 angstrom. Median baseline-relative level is 0.98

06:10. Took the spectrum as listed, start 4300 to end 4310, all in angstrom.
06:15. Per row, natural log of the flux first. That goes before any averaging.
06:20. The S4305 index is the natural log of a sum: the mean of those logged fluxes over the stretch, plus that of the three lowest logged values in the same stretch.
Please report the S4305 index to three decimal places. 2.095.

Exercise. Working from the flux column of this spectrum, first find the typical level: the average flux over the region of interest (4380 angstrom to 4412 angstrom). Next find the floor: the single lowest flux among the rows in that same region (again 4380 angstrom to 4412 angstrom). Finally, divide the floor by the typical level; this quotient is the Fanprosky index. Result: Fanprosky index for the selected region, 0.90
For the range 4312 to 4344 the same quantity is 0.86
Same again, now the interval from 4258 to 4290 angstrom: 0.93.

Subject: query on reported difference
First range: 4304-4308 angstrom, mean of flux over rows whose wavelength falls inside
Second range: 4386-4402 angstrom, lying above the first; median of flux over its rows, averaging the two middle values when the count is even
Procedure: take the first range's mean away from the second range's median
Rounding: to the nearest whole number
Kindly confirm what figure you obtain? 25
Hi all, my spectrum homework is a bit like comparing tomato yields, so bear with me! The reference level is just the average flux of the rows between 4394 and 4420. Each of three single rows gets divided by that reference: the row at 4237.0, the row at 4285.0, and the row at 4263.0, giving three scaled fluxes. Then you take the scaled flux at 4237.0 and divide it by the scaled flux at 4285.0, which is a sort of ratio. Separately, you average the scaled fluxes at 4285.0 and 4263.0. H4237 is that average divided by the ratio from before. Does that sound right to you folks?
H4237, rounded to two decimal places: 0.91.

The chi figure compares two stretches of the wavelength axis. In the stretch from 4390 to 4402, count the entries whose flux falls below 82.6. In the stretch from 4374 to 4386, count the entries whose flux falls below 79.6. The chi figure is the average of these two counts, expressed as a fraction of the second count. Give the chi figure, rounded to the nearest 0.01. 0.83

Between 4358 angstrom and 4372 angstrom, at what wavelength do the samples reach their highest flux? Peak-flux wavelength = 4363.0 angstrom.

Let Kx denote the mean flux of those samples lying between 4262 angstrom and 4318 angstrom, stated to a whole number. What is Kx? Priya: 72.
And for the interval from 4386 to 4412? 82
